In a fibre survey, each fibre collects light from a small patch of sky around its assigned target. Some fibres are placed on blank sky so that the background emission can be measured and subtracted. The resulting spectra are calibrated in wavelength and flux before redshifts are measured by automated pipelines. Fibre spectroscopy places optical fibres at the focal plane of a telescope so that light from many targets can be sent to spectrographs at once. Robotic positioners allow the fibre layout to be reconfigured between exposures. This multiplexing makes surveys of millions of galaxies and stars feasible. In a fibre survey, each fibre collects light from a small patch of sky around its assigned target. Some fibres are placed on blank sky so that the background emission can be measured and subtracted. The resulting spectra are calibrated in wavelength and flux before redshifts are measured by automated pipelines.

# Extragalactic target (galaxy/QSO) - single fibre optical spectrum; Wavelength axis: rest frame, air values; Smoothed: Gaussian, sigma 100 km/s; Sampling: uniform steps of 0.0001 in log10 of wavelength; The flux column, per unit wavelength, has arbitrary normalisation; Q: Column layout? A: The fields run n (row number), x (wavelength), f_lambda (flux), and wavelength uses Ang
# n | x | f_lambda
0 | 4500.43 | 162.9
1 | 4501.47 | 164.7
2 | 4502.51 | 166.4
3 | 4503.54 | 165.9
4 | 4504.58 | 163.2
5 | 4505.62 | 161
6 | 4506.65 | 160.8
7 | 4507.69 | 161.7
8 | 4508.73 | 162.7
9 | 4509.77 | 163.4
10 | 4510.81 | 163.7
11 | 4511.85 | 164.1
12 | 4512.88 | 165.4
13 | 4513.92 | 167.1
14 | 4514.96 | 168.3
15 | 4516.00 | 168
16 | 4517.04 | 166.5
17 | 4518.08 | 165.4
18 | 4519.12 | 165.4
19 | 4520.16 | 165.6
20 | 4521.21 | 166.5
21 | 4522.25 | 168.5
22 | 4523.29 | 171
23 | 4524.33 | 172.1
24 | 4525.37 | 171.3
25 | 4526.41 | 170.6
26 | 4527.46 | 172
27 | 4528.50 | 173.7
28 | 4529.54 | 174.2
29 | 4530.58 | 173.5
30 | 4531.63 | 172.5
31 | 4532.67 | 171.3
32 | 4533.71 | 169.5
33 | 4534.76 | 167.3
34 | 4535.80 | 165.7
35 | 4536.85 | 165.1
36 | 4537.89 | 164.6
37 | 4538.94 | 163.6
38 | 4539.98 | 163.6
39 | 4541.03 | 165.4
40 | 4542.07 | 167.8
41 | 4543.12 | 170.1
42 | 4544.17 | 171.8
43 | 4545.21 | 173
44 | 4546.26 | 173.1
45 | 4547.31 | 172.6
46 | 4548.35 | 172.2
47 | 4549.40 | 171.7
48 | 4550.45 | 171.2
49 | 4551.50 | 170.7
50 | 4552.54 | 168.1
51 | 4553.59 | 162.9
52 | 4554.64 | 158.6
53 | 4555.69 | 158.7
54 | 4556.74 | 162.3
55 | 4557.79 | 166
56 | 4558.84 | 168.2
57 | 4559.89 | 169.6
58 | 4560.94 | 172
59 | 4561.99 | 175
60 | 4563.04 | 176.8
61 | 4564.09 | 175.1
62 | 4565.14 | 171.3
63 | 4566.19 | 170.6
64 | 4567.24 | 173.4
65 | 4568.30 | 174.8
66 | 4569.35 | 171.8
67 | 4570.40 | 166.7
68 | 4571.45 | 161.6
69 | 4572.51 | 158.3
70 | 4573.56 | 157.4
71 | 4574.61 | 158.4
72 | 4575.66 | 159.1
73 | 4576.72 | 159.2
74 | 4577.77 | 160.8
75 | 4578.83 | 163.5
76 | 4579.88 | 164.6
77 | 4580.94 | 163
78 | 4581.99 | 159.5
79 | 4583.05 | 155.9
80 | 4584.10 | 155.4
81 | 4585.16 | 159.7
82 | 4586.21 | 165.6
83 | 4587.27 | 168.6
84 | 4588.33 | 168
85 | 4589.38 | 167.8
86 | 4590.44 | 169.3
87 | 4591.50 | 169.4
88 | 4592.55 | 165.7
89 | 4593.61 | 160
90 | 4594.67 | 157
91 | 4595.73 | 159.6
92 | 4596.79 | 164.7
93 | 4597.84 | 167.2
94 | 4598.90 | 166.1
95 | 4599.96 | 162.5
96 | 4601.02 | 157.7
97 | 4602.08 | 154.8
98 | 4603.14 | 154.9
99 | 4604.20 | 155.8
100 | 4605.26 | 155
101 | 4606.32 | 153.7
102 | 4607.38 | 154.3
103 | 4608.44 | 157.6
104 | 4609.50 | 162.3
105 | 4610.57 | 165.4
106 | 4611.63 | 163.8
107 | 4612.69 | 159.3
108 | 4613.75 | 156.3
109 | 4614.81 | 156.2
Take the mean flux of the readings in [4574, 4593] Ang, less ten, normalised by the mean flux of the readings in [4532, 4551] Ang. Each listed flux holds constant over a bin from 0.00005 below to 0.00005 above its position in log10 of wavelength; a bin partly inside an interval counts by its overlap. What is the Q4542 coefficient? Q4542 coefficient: 0.906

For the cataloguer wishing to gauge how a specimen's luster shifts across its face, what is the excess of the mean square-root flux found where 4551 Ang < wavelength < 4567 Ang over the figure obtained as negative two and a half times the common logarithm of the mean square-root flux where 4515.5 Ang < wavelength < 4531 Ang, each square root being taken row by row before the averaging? 15.8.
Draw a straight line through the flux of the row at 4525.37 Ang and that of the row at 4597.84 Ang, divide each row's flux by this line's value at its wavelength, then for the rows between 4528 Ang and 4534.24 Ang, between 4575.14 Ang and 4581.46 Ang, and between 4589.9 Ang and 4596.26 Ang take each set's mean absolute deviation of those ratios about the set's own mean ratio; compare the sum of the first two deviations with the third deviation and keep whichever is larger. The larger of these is 0.027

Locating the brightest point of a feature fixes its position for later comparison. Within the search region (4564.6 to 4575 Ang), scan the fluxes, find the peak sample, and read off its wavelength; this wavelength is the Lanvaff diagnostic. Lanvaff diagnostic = 4568.30 Ang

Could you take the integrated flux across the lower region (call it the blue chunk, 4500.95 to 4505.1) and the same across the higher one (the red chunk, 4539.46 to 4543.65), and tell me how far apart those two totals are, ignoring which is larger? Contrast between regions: 13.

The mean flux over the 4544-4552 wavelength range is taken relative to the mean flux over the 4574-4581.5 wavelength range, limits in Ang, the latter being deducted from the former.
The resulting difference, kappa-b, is 11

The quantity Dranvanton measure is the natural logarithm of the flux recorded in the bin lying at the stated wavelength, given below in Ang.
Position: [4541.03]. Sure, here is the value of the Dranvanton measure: 5.11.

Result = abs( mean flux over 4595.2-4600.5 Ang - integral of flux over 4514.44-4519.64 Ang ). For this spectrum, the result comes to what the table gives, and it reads 703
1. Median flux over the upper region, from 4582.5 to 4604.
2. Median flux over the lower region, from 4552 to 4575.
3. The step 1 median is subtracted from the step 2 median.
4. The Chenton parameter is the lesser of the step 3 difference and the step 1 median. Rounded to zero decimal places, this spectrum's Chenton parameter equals 5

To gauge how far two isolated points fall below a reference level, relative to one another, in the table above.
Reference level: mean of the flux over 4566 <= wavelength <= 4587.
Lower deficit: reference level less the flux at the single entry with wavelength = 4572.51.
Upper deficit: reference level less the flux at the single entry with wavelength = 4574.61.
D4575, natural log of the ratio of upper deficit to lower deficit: 0.0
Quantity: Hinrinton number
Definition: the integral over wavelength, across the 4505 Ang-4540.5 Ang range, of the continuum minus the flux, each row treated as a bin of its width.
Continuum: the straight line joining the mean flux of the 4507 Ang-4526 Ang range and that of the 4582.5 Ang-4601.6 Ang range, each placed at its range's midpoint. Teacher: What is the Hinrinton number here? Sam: -36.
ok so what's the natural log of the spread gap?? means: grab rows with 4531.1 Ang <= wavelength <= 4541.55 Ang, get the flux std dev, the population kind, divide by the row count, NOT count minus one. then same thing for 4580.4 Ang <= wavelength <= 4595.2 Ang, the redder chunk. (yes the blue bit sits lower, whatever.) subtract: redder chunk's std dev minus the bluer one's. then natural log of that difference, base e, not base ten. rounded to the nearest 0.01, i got 0.68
